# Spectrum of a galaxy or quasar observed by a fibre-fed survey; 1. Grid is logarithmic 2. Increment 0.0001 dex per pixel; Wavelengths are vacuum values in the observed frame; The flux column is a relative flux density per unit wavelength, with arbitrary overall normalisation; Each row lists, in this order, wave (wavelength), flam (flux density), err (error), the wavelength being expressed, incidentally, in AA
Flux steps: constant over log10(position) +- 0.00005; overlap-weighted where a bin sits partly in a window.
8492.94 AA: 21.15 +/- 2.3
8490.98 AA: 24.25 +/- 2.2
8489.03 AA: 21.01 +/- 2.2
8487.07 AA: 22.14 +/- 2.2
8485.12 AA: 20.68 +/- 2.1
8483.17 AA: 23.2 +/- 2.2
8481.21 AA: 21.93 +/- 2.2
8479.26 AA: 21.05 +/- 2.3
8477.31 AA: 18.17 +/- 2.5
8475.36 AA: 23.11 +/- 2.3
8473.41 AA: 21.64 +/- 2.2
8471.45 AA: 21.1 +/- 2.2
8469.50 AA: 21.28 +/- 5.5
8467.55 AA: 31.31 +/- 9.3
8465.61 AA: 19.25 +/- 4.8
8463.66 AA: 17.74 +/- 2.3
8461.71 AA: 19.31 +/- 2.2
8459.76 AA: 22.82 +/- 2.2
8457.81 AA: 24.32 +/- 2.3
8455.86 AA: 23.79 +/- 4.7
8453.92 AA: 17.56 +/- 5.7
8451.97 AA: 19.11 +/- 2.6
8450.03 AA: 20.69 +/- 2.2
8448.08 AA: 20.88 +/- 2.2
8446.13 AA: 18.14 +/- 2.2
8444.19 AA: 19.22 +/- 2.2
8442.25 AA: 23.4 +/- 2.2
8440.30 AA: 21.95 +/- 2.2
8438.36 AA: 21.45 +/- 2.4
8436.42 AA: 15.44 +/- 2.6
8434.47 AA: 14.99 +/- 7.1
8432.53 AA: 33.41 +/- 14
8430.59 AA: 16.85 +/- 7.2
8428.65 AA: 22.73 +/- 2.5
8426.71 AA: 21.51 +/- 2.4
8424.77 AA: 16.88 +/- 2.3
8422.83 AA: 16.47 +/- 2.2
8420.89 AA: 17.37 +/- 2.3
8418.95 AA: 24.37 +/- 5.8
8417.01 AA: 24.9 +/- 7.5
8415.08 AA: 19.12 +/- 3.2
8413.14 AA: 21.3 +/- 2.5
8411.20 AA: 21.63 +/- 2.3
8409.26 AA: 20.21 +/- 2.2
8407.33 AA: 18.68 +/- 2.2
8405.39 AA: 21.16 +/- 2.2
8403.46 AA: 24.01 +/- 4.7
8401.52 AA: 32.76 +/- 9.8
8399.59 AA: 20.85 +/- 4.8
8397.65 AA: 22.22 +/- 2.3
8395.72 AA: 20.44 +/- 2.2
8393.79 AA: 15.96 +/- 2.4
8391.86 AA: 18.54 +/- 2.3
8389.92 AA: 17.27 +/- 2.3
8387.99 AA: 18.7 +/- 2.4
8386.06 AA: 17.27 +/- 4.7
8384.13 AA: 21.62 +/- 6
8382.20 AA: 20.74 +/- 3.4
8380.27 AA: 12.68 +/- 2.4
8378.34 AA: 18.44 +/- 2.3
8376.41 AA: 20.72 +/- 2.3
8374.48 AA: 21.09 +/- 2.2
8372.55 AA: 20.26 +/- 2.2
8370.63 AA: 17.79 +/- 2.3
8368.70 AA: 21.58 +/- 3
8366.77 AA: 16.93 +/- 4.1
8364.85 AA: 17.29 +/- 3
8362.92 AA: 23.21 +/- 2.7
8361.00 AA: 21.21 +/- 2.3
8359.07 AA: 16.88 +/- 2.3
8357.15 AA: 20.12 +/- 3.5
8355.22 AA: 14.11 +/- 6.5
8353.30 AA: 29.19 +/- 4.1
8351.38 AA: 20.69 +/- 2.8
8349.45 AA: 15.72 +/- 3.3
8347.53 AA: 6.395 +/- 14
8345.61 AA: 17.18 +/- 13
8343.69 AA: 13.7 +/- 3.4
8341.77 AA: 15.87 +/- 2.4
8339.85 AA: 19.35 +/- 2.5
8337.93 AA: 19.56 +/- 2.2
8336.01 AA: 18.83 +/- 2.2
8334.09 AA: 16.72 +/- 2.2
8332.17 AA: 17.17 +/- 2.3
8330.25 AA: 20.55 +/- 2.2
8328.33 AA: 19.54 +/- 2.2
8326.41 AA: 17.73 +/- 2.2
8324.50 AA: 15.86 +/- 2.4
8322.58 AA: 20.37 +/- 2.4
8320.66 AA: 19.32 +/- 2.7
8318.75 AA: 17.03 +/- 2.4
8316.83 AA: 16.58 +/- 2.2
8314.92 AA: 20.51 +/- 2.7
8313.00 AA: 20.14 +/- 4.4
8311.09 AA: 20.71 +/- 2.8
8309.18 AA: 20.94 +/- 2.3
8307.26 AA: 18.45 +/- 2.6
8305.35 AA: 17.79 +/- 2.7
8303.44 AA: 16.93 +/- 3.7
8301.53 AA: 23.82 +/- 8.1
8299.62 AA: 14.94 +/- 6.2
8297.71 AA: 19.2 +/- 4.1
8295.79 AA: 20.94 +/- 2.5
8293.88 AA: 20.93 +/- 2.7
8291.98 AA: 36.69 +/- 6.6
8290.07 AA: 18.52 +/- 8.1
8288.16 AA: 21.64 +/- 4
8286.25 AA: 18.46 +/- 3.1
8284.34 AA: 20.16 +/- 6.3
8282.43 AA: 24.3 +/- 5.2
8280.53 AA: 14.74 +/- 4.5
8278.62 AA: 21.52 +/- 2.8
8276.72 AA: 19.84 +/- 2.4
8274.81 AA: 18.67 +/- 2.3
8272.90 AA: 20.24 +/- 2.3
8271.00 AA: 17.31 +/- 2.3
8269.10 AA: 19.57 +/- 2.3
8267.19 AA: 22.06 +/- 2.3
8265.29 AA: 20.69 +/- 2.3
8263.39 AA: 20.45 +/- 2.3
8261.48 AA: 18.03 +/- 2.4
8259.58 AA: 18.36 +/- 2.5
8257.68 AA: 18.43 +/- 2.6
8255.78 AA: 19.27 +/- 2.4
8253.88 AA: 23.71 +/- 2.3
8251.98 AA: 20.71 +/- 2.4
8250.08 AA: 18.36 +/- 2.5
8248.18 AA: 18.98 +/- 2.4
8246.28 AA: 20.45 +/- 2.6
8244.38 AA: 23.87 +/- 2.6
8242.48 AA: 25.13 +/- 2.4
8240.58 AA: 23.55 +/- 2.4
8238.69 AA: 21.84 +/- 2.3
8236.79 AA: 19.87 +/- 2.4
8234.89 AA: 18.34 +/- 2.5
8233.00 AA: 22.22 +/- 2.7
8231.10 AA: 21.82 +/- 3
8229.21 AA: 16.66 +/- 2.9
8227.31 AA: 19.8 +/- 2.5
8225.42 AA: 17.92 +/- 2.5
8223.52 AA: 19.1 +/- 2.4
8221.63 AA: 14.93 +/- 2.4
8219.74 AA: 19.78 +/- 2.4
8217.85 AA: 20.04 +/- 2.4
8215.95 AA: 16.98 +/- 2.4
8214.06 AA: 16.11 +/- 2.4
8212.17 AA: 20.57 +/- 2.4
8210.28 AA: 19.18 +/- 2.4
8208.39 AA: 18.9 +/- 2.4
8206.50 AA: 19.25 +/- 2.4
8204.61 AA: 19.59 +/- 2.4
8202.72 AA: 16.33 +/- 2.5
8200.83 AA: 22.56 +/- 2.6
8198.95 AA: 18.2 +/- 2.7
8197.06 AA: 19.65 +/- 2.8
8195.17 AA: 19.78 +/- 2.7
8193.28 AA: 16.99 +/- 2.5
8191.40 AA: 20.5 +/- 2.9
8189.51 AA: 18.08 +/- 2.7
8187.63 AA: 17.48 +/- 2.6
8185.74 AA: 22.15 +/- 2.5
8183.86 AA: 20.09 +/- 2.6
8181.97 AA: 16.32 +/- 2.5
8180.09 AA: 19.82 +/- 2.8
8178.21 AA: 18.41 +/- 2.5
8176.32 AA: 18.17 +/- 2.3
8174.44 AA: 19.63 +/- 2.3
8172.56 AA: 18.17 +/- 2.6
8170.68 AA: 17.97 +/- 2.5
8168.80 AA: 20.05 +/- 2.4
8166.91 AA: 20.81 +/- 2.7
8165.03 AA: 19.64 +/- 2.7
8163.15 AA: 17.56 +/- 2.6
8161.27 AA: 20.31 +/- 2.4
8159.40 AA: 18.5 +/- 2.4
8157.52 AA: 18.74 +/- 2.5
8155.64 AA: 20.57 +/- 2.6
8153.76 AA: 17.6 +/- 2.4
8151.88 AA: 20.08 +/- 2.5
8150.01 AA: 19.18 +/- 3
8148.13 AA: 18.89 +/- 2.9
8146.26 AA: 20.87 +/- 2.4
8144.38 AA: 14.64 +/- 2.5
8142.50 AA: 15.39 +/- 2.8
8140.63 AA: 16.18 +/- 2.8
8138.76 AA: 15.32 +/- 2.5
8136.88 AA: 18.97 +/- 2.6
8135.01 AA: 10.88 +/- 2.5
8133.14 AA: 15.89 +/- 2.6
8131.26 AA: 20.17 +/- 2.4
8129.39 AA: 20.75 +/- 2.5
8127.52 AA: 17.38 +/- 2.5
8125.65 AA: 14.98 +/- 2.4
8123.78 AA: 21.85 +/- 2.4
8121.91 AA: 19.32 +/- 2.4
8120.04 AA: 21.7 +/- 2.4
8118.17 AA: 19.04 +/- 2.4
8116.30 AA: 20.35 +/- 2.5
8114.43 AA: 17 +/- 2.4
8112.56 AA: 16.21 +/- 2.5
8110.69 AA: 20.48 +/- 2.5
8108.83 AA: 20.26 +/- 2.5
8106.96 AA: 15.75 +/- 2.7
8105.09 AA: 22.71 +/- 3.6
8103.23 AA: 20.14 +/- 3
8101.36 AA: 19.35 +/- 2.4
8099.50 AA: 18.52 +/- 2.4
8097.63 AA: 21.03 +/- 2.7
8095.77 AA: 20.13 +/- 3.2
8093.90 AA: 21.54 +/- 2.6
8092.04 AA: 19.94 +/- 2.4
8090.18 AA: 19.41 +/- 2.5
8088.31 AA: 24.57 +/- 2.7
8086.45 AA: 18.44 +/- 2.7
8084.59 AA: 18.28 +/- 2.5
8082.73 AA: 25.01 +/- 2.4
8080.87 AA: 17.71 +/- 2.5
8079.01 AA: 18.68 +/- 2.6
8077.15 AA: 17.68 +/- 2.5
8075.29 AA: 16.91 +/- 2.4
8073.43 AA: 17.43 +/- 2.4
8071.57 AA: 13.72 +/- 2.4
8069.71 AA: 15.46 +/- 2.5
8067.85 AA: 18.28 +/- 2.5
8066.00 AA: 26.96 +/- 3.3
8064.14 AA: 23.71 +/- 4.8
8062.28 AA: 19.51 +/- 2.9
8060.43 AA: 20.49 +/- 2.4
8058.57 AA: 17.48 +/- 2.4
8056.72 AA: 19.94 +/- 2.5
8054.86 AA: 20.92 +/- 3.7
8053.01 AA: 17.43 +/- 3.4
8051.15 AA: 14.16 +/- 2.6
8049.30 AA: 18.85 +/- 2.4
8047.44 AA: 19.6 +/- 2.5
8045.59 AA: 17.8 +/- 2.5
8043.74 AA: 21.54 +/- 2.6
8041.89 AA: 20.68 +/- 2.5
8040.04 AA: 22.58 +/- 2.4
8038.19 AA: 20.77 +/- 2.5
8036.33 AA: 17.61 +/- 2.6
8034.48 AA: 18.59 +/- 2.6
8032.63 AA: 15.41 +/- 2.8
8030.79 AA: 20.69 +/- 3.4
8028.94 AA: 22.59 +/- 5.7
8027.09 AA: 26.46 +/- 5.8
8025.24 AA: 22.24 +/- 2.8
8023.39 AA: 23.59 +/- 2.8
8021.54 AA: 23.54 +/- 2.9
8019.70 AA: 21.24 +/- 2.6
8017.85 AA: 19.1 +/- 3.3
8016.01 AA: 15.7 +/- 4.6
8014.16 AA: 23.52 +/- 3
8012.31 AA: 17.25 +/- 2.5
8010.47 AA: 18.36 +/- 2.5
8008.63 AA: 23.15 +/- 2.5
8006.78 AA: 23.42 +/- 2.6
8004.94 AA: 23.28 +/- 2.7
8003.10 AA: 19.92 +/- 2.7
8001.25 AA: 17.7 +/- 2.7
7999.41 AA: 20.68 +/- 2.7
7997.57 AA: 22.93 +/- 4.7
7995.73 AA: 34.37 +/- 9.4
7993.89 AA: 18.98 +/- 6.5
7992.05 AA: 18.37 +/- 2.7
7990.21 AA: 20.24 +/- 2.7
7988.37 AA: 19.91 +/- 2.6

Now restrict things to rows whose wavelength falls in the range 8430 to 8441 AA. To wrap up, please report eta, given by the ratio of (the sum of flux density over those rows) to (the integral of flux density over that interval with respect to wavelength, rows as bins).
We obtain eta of 0.543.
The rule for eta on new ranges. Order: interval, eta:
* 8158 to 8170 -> 0.502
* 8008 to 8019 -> 0.547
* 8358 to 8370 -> 0.501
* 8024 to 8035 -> 0.541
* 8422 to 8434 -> 0.505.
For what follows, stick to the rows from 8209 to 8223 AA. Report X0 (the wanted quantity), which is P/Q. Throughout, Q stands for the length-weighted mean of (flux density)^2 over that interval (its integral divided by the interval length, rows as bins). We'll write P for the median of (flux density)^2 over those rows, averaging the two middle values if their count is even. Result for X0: 1.09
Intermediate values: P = 368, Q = 338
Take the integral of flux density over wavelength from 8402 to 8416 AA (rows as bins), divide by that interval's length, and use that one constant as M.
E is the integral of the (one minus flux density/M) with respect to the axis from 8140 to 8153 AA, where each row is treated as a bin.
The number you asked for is 2.0 AA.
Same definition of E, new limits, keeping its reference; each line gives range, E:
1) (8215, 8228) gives 1.8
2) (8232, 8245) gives -0.5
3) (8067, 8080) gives 2.7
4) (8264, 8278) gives 1.0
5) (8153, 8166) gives 1.4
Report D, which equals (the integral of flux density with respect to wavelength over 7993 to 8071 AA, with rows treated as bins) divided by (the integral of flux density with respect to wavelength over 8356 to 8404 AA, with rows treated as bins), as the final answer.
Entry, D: 1.7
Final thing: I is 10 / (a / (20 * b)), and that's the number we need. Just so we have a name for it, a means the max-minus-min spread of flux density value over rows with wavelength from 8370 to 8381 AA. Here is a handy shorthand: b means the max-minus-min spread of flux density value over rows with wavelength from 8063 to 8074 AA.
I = 315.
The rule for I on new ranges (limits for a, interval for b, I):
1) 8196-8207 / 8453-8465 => 217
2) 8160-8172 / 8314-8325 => 286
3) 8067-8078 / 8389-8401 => 275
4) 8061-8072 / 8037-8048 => 72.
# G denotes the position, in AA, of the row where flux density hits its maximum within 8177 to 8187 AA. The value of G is 8185.74 AA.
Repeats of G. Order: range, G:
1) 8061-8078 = 8066.00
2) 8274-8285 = 8282.43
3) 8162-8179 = 8166.91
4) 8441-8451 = 8442.25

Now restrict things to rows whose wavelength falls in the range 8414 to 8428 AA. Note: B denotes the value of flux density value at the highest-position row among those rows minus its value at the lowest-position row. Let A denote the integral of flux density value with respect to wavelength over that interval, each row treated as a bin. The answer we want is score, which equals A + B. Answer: 285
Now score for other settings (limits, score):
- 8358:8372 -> 271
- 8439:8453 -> 284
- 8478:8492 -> 311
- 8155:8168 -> 253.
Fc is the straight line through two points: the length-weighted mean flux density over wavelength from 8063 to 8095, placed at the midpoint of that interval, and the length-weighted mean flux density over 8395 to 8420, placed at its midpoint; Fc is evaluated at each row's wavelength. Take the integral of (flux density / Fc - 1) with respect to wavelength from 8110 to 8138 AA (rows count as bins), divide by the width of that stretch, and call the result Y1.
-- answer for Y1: -0.086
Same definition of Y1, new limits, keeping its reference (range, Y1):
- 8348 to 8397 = -0.140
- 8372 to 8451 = -0.092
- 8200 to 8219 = -0.087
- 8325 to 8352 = -0.221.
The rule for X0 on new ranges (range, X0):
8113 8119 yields 1.04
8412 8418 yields 0.95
